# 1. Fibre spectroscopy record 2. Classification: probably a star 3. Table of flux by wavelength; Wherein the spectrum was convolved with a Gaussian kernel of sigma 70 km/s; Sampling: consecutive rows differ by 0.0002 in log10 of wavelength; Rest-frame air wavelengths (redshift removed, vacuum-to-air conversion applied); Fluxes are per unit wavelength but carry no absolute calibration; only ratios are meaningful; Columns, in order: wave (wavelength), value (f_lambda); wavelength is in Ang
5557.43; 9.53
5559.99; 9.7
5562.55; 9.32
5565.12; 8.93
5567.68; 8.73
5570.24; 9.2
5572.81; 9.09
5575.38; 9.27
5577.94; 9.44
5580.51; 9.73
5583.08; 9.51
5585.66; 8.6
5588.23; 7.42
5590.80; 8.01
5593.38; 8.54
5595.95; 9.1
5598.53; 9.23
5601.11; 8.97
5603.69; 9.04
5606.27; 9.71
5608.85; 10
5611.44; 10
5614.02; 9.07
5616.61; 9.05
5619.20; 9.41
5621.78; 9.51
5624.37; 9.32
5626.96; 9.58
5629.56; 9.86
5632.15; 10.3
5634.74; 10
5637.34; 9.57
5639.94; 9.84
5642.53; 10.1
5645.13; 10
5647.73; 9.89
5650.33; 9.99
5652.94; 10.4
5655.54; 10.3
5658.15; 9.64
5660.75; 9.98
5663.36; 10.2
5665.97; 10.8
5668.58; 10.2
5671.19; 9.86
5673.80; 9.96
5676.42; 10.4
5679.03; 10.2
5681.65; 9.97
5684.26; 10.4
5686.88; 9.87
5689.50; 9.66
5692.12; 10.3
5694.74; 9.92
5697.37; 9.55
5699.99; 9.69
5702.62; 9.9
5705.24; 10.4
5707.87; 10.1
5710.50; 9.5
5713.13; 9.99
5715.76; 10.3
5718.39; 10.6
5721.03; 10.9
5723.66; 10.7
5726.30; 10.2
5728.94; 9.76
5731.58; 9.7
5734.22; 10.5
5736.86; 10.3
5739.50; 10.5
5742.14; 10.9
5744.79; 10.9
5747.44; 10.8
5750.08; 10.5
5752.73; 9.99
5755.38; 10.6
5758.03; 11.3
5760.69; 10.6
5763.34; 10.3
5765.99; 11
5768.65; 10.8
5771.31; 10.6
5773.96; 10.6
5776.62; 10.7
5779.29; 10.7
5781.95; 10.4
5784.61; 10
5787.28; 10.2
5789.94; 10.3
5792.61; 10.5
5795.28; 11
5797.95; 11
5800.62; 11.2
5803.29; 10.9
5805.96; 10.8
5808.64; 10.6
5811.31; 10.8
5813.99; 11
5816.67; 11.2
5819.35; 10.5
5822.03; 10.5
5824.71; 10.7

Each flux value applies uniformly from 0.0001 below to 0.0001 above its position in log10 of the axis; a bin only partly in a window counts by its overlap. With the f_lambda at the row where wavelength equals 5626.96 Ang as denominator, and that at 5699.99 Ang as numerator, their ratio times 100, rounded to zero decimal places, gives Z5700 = 101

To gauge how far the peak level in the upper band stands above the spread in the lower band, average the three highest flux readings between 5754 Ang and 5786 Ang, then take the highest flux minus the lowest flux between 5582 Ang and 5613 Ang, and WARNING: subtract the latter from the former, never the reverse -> 8.5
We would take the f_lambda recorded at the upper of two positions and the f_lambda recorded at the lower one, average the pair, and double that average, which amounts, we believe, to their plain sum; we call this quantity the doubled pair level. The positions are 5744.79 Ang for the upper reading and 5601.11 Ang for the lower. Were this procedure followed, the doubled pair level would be 19.9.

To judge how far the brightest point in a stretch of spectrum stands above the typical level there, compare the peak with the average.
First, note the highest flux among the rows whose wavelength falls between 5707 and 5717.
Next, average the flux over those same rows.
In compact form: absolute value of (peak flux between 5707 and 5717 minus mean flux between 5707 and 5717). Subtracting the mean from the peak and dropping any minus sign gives 0.3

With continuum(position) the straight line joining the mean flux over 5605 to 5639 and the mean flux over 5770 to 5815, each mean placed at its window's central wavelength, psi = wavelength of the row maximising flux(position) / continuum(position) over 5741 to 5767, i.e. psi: 5758.03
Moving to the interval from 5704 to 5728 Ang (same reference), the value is 5721.03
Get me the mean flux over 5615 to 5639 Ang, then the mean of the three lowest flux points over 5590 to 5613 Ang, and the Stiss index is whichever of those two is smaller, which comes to 8.5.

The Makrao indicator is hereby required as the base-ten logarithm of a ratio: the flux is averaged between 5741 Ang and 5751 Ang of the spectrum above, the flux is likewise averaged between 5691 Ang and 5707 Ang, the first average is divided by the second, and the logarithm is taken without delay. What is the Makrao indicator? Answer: 0.034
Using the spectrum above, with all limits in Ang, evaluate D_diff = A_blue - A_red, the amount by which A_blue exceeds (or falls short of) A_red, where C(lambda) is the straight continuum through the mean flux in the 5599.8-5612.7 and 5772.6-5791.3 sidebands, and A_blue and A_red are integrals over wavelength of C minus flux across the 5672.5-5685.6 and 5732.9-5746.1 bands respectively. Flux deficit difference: 2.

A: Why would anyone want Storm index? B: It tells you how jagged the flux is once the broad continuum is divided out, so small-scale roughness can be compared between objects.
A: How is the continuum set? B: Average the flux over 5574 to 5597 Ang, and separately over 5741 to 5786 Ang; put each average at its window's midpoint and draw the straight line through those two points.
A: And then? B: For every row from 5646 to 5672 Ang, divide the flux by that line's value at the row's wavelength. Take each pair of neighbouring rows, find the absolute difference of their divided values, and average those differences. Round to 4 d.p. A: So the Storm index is 0.0387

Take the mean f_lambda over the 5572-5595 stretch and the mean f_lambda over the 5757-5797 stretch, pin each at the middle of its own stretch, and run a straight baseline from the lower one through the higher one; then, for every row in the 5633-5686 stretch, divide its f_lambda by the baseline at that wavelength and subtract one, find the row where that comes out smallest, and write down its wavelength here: 5658.15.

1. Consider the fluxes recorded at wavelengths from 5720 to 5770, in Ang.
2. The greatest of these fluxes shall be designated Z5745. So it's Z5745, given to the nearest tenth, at 11.3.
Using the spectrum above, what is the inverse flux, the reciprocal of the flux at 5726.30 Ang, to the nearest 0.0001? 0.0980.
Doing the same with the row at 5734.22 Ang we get 0.0952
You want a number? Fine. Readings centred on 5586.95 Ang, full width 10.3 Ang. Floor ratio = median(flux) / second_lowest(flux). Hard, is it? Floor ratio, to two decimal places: 1.04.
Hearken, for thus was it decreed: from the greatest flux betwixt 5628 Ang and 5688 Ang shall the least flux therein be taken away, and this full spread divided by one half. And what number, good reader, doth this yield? 2.5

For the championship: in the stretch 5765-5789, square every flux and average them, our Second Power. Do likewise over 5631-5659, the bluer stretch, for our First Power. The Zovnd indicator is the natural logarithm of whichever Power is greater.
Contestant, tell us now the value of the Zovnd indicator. 4.71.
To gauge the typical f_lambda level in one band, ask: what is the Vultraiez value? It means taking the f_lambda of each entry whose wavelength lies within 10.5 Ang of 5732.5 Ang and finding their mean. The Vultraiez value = 10.3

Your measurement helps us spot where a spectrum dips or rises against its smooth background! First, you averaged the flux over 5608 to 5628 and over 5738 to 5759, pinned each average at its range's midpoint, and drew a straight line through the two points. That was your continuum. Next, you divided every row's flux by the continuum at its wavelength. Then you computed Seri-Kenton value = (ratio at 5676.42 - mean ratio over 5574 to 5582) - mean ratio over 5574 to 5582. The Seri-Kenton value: -1.04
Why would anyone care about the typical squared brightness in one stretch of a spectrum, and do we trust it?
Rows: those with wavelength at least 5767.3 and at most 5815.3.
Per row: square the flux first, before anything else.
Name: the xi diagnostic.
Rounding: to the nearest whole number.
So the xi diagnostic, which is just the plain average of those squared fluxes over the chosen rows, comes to 114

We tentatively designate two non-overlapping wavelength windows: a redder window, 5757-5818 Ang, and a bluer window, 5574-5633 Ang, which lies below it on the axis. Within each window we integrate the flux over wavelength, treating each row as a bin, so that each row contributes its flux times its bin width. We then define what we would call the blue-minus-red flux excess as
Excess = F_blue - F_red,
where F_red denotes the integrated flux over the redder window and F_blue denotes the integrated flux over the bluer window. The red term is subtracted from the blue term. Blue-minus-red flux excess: -108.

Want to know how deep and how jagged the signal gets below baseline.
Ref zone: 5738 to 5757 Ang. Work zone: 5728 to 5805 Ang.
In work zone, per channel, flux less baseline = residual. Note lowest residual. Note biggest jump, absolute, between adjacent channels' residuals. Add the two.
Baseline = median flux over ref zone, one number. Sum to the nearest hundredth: -0.10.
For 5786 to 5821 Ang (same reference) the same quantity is 0.30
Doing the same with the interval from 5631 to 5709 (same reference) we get -0.39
